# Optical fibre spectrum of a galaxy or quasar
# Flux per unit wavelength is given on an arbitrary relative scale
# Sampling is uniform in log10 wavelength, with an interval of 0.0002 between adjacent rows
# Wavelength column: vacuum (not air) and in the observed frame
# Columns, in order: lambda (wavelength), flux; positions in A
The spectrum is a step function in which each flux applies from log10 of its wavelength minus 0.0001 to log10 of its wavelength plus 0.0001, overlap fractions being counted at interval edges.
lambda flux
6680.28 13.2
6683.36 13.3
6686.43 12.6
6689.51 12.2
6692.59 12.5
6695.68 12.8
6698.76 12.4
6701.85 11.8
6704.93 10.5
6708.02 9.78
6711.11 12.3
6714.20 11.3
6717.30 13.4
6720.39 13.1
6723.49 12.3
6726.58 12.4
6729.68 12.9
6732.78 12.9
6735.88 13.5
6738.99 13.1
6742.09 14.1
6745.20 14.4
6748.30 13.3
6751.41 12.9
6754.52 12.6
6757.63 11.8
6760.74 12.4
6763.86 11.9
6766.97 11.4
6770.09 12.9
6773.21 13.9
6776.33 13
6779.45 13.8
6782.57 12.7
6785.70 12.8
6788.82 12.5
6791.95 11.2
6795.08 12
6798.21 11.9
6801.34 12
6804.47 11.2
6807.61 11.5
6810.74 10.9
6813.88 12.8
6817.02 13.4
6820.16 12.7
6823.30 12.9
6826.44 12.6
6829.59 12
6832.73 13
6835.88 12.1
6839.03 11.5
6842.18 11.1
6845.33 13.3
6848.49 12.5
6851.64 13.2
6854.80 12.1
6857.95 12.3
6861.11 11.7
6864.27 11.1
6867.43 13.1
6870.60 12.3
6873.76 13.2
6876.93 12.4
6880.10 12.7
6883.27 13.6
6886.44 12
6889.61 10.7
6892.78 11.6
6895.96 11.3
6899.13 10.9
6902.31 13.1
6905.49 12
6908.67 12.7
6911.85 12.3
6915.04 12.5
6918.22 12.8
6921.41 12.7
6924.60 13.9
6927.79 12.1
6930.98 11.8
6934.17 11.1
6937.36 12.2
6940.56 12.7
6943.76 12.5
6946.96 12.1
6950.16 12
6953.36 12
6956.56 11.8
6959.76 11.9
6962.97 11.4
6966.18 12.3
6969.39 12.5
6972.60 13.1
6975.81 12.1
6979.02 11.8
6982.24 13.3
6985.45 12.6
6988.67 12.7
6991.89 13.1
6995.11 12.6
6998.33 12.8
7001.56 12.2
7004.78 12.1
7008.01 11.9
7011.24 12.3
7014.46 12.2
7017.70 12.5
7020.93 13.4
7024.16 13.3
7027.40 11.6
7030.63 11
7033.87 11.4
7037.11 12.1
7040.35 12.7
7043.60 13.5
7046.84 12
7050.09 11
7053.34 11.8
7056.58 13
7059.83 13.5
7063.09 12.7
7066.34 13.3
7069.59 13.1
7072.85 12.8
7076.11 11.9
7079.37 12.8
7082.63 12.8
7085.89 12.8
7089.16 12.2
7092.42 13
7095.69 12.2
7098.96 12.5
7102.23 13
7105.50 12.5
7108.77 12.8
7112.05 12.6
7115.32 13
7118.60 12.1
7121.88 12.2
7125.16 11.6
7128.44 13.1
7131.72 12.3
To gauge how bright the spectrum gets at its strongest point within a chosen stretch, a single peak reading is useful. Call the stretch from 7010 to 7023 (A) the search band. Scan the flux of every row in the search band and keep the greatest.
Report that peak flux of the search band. 13.4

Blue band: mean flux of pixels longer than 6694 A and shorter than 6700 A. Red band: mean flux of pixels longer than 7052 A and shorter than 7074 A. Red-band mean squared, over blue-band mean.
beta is 13.2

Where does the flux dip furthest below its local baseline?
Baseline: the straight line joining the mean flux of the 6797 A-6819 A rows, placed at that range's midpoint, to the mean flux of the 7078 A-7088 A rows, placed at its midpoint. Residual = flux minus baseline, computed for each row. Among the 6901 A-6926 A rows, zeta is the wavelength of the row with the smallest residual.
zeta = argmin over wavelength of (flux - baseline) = 6905.49 A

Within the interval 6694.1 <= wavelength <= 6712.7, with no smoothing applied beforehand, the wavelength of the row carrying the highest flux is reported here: 6695.68 A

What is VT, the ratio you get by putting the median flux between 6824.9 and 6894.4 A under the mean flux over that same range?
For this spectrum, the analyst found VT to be 1.00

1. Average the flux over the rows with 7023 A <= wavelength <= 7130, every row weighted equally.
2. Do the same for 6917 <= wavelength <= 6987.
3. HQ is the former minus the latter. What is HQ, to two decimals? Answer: 0.18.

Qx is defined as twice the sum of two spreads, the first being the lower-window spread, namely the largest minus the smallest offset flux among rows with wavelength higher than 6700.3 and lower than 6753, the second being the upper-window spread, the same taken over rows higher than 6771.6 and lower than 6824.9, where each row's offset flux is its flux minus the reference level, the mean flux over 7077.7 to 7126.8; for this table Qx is 15.2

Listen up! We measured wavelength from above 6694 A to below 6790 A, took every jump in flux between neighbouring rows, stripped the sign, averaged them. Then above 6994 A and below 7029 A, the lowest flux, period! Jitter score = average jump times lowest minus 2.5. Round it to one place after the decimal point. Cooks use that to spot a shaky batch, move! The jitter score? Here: 6.2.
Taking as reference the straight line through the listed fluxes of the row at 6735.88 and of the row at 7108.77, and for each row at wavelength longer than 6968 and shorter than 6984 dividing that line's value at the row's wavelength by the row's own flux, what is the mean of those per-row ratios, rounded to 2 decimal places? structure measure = 1.04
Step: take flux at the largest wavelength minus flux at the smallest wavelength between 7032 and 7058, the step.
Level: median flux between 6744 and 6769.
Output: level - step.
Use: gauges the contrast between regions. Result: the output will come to 10.9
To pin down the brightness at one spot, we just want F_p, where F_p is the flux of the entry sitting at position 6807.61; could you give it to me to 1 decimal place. 11.5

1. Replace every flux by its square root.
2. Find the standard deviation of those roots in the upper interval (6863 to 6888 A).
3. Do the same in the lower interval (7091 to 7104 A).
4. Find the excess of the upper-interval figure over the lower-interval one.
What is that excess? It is 0.057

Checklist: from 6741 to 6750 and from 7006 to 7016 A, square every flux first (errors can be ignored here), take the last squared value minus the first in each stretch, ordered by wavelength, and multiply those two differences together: -158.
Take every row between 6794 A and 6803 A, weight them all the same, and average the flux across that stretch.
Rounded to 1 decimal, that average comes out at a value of 12.0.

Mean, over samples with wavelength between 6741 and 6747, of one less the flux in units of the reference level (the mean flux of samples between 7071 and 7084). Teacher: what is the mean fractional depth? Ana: -0.13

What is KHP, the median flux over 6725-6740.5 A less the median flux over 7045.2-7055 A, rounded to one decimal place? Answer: 1.1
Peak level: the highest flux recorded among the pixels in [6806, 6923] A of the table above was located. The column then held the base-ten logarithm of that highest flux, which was 1.13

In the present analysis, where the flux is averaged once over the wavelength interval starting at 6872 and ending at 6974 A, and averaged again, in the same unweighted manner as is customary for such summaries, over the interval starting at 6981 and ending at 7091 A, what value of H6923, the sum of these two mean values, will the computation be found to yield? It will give 24.7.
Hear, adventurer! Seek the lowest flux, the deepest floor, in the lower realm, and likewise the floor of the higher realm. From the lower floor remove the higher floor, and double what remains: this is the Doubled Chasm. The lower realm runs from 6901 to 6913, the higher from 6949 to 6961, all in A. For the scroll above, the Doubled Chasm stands 0.40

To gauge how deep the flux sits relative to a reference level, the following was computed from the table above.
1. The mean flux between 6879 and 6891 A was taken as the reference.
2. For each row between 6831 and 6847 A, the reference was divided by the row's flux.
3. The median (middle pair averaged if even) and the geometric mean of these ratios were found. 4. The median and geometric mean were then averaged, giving 1.01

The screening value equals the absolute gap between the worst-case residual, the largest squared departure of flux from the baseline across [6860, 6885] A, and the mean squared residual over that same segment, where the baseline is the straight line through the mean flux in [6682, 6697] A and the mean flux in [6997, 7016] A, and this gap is 1.2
